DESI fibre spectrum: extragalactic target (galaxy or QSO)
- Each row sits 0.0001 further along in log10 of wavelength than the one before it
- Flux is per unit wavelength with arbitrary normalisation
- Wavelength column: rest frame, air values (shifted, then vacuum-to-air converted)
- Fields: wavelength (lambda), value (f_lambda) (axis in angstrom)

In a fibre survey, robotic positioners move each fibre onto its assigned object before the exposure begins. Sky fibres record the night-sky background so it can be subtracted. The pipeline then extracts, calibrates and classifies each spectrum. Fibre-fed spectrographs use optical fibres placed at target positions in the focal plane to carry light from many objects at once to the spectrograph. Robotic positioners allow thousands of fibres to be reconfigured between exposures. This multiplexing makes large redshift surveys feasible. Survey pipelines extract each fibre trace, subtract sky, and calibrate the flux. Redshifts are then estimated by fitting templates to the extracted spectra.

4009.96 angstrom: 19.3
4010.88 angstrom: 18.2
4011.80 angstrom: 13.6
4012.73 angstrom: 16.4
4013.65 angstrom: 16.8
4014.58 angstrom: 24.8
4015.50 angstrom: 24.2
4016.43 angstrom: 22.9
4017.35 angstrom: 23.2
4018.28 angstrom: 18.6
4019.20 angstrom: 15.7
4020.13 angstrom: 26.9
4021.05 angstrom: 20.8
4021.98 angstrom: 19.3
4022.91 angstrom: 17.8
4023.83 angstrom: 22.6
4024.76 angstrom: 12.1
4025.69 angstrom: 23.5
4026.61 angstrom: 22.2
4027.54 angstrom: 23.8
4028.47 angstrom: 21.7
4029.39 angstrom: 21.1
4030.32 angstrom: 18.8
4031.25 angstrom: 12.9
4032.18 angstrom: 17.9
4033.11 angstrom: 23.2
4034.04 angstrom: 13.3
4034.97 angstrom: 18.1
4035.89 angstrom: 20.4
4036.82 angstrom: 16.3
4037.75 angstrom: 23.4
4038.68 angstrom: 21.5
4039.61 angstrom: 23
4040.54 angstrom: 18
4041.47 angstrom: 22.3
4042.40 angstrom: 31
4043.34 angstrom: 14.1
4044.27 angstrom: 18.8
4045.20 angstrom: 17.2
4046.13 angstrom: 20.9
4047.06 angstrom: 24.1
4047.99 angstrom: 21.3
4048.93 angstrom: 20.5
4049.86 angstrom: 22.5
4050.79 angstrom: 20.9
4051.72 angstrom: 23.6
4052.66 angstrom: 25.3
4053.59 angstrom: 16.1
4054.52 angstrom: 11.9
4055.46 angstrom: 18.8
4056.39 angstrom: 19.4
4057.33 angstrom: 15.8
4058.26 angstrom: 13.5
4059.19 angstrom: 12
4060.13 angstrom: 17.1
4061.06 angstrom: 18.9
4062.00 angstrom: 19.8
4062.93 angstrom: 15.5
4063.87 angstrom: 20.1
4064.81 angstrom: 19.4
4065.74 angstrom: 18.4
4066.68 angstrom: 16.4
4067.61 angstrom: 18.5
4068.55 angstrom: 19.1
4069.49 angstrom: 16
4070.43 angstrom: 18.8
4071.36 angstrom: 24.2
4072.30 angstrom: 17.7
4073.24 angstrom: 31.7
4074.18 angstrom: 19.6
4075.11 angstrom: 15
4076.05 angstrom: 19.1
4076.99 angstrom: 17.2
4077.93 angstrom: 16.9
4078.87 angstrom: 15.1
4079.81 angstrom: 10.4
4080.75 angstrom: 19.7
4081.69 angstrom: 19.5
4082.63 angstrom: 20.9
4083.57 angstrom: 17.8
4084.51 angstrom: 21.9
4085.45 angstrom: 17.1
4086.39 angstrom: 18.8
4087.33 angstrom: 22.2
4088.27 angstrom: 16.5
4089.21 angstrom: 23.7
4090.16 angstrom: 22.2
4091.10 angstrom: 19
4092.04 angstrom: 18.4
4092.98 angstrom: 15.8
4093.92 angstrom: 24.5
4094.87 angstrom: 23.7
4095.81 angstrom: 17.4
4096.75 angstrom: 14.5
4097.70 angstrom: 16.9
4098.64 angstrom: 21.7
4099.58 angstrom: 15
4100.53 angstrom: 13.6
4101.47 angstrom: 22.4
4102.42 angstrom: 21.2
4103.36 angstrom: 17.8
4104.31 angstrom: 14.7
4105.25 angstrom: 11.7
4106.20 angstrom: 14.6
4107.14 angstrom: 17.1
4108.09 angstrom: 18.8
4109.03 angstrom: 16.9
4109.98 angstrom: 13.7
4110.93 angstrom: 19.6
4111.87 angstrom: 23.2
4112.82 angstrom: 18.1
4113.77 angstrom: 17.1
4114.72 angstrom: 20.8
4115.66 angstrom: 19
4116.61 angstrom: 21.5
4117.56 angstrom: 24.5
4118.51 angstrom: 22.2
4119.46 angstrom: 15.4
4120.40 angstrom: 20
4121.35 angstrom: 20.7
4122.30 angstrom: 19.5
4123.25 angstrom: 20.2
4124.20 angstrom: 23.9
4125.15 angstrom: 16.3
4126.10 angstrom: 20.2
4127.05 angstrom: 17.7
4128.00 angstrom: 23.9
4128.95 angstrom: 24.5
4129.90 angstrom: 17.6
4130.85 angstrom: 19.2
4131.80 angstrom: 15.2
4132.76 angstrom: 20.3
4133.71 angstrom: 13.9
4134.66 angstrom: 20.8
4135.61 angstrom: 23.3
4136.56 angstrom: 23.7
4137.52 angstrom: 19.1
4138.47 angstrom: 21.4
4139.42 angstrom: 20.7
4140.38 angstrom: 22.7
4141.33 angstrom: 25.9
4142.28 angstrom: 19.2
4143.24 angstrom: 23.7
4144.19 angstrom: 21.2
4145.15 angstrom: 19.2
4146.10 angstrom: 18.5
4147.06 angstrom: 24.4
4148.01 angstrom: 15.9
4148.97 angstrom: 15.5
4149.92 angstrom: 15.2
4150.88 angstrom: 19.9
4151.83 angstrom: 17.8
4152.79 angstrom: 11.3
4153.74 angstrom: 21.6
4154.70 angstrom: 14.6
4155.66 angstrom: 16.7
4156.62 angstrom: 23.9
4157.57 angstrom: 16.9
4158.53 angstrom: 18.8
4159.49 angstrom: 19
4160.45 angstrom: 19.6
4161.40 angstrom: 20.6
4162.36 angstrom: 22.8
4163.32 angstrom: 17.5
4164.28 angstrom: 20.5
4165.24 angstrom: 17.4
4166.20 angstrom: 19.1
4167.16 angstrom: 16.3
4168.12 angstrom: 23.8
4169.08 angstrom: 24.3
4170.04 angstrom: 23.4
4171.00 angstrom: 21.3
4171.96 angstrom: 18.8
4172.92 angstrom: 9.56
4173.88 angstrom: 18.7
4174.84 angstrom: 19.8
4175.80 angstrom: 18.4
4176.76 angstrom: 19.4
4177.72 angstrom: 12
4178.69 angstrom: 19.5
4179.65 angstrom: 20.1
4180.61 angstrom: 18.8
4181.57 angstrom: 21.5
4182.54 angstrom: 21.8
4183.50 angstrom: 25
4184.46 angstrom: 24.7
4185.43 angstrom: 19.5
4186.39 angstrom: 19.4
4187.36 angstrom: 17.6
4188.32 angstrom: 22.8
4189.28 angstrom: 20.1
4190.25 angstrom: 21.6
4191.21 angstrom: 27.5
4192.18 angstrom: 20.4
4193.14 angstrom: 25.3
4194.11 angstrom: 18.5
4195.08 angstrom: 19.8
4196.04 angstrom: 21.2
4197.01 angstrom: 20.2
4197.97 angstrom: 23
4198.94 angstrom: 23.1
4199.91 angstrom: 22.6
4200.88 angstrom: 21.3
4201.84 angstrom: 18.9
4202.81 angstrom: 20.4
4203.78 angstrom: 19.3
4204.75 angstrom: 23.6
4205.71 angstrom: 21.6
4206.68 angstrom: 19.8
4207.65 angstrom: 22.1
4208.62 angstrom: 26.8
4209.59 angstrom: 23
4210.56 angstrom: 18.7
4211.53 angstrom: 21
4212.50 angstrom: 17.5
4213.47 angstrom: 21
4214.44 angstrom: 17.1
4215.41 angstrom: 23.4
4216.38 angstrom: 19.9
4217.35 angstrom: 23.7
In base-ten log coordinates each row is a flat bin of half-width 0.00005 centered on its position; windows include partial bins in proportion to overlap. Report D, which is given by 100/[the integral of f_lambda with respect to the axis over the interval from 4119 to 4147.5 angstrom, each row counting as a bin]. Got 0.2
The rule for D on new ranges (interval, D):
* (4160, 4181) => 0.2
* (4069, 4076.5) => 0.7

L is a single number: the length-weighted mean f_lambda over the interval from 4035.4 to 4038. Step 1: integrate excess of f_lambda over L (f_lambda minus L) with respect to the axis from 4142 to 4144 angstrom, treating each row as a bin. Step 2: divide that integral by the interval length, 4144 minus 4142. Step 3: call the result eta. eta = 1.8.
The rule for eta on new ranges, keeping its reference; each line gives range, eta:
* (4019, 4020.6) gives 2.4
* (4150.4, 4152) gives -0.7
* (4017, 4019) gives 0.3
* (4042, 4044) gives 2.1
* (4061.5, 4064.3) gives -1.3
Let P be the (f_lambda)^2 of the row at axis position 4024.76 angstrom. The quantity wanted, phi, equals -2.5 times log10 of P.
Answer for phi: -5.4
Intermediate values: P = 146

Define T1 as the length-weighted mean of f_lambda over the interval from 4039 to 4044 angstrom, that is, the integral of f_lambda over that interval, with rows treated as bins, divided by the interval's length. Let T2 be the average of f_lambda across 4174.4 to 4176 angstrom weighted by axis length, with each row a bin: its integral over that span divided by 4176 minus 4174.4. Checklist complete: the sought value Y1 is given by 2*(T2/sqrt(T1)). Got 8.3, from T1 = 21.5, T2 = 19.2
